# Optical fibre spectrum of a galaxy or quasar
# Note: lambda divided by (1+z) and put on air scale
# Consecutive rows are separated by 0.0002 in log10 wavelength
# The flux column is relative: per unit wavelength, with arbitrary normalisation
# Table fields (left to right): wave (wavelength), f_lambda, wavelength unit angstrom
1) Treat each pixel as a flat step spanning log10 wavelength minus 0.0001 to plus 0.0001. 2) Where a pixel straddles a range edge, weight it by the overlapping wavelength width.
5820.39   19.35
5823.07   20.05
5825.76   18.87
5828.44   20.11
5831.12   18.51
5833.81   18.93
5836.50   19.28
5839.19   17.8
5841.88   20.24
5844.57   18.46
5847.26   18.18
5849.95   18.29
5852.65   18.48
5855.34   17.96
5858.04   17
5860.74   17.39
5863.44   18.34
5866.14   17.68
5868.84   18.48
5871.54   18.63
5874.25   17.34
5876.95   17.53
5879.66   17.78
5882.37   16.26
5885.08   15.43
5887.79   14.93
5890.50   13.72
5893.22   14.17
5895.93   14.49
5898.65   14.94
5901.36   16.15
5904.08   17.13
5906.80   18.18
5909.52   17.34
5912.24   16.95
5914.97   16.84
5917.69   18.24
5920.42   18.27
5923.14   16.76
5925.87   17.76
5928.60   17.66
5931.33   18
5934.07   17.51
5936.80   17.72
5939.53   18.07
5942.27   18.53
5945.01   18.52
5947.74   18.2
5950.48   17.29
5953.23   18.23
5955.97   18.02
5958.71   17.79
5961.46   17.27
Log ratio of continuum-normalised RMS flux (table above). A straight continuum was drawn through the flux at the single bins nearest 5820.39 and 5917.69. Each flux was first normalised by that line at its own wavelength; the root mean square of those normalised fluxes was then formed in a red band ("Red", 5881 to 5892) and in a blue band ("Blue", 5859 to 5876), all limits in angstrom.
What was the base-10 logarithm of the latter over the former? 0.07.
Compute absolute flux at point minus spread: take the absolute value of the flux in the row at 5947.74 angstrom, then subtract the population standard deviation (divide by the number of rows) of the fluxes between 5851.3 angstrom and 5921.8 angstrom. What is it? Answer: 16.8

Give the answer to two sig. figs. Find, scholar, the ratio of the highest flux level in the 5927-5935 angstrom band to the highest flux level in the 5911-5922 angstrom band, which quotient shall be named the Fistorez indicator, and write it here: 0.99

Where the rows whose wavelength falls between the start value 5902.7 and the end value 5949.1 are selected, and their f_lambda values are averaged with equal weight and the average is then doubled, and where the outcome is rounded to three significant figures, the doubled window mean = 35.5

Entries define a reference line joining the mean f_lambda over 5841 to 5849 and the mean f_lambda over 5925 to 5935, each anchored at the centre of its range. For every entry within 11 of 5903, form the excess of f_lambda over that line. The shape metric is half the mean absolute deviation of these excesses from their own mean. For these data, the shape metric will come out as 0.65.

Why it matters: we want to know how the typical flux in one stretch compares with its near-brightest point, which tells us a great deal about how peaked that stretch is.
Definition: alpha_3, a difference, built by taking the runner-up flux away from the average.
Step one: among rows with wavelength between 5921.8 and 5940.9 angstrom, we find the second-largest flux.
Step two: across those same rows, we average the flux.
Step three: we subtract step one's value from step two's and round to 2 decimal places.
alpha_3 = -0.36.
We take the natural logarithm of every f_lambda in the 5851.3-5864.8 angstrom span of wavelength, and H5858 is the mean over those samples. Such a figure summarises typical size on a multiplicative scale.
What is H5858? 2.88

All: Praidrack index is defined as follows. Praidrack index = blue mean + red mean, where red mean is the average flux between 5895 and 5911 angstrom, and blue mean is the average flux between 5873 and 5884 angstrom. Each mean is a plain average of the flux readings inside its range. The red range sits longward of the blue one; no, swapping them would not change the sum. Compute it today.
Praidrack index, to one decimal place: 33.6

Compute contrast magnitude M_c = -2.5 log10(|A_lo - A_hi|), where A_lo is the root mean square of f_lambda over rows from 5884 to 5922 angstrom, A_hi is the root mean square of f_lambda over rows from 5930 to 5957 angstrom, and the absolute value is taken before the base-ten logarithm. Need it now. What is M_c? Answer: -0.60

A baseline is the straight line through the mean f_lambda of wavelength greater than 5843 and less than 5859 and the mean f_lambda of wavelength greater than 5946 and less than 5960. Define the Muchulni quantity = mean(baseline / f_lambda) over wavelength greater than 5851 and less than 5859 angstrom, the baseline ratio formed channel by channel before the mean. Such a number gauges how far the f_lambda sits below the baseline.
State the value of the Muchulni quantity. 1.01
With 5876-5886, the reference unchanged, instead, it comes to 1.08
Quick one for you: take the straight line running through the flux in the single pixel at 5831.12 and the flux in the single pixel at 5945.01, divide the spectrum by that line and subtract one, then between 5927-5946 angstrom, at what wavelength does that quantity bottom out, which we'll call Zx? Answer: 5934.07 angstrom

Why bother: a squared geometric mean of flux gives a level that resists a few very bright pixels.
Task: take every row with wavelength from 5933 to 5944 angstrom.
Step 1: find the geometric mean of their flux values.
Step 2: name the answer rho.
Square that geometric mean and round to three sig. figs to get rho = 322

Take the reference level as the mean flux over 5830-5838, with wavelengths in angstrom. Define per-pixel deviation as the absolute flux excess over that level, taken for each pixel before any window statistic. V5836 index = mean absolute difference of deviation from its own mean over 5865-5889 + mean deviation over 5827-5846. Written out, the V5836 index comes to 1.75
